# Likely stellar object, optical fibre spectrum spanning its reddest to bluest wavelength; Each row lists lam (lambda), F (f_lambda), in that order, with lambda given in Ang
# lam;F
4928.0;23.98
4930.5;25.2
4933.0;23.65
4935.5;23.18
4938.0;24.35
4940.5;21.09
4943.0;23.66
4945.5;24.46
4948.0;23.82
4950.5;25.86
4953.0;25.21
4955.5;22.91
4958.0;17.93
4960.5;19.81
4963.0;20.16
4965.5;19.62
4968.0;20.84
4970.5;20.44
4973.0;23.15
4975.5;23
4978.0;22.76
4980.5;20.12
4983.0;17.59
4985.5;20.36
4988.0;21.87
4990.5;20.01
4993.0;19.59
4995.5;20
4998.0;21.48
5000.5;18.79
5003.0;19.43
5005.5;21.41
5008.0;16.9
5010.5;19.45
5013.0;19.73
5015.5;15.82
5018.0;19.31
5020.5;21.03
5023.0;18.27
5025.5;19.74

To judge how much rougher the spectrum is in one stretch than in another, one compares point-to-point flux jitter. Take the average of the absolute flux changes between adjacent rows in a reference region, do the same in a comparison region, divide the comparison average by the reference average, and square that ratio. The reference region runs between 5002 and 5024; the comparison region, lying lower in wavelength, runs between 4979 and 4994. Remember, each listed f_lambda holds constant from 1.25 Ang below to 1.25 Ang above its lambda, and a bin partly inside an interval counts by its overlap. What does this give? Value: 0.5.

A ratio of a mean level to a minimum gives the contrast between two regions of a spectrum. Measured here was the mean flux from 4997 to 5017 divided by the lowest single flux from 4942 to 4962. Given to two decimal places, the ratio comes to 1.07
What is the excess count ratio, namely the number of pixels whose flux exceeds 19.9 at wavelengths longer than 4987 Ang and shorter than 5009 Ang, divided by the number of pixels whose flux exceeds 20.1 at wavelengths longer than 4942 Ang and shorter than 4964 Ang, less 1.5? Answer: -0.79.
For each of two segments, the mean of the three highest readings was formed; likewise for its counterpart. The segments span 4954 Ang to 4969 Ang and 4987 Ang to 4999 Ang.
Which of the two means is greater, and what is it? 21.3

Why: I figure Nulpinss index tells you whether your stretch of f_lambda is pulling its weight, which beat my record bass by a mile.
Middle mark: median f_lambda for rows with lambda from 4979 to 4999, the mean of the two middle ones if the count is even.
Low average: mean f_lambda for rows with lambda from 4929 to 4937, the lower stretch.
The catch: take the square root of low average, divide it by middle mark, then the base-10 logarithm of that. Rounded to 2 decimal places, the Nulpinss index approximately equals -0.61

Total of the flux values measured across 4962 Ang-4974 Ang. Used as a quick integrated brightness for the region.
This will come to 104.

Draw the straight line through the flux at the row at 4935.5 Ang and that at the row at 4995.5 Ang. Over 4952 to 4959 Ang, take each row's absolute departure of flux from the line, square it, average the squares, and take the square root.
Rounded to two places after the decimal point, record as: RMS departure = 2.93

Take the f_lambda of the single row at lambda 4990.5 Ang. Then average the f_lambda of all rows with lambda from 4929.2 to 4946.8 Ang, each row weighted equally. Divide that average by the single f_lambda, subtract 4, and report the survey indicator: -2.82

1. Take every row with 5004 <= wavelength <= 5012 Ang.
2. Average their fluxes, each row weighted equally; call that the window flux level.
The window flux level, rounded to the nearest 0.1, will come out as 19.3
